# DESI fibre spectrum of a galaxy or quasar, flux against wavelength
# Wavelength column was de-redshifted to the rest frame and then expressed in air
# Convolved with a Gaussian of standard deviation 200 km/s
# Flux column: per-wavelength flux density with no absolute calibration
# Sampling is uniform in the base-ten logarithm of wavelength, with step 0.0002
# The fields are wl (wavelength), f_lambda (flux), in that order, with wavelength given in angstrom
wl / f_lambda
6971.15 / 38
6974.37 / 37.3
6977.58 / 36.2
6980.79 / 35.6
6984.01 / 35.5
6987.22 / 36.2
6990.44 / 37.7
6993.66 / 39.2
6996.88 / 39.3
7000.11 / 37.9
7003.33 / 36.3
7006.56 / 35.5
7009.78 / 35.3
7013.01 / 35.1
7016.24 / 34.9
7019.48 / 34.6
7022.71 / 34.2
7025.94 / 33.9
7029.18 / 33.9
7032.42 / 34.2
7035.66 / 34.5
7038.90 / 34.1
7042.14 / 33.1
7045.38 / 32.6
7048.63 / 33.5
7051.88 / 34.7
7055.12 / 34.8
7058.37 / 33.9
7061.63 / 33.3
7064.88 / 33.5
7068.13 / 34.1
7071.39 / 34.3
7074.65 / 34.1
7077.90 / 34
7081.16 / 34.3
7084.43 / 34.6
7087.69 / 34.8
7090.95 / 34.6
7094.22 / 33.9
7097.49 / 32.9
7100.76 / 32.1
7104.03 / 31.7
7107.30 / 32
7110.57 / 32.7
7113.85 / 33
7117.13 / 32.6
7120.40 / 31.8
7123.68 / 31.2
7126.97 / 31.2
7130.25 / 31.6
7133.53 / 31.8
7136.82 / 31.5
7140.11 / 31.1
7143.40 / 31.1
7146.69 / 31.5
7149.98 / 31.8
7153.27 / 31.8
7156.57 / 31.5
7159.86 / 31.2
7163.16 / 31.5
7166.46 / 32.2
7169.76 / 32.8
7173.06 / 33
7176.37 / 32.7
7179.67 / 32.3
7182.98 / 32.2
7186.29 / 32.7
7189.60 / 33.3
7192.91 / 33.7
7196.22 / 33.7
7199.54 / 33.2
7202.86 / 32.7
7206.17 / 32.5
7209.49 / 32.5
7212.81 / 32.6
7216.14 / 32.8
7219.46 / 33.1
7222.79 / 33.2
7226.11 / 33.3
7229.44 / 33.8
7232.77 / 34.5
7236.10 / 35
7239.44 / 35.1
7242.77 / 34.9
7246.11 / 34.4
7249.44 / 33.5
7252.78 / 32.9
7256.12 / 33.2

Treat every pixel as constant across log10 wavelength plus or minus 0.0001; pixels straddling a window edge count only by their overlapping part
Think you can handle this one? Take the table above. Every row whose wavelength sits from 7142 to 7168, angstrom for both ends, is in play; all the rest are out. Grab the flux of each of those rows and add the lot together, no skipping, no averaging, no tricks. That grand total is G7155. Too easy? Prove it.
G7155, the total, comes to 253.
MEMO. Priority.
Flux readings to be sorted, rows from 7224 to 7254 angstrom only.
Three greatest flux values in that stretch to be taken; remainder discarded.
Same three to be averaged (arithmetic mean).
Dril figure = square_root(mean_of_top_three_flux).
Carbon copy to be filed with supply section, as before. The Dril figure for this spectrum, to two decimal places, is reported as 5.92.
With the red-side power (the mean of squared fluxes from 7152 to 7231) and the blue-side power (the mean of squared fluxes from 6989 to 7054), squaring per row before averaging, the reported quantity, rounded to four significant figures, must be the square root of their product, 1153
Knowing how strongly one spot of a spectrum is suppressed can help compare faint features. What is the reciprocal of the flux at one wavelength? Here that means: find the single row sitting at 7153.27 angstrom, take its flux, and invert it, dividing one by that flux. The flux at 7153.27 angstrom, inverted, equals 0.0314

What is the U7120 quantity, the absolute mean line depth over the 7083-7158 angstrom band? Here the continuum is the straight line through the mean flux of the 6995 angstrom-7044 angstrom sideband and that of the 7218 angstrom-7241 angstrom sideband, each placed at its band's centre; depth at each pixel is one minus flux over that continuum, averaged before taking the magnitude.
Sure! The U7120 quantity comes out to 0.066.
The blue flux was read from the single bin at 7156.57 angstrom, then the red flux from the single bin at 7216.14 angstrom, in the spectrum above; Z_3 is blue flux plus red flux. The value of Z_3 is 64.3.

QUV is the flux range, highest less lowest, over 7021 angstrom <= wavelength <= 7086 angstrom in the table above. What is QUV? 2.2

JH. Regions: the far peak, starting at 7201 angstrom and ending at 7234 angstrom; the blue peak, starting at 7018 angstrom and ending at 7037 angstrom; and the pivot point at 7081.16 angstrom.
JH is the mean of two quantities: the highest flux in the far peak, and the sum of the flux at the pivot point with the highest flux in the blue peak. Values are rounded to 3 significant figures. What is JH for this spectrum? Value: 51.7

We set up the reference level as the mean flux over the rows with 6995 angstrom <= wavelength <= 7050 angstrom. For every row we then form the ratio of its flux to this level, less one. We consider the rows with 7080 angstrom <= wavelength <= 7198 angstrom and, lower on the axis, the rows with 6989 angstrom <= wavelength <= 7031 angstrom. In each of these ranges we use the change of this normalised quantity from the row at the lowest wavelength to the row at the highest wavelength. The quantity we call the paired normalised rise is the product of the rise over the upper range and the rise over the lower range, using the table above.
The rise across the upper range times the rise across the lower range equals 0.0019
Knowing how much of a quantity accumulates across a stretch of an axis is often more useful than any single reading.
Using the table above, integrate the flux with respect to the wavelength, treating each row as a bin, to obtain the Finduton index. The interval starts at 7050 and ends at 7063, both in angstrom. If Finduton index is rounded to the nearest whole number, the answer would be 444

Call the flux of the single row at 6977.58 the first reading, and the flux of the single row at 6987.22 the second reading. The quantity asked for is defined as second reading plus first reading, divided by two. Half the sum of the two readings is 36.2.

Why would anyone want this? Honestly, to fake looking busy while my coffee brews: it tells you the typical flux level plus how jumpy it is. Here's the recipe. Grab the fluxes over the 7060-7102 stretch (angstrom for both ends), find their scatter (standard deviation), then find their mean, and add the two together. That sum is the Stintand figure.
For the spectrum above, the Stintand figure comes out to 34.6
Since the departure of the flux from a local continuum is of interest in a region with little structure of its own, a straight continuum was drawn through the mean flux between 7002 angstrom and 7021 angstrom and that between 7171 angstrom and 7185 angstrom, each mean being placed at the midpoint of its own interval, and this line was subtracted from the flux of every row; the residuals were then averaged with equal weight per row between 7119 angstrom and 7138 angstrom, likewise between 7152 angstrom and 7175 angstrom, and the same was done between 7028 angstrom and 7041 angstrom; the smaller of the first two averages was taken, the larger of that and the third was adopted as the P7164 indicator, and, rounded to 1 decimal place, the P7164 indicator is -0.7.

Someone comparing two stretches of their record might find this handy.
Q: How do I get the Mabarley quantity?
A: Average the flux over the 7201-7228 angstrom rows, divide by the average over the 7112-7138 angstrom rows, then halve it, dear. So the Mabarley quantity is 0.516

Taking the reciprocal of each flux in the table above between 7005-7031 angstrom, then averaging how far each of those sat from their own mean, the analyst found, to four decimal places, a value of 0.0004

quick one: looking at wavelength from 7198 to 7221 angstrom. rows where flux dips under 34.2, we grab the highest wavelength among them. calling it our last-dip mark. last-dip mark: 7219.46 angstrom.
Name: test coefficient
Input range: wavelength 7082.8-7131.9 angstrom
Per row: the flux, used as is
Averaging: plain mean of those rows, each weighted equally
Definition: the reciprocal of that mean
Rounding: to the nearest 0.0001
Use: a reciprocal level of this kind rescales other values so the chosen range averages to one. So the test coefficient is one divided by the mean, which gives 0.0306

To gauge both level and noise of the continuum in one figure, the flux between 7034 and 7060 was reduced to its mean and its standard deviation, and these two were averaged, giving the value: 17.3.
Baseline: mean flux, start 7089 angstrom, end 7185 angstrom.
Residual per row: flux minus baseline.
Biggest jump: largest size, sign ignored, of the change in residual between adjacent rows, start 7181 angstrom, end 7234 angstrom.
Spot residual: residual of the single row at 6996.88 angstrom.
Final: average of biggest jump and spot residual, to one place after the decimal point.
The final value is 3.9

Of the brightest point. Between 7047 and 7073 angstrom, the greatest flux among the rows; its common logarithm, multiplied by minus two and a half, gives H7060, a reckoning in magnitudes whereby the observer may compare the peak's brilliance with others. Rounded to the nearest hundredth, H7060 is -3.85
